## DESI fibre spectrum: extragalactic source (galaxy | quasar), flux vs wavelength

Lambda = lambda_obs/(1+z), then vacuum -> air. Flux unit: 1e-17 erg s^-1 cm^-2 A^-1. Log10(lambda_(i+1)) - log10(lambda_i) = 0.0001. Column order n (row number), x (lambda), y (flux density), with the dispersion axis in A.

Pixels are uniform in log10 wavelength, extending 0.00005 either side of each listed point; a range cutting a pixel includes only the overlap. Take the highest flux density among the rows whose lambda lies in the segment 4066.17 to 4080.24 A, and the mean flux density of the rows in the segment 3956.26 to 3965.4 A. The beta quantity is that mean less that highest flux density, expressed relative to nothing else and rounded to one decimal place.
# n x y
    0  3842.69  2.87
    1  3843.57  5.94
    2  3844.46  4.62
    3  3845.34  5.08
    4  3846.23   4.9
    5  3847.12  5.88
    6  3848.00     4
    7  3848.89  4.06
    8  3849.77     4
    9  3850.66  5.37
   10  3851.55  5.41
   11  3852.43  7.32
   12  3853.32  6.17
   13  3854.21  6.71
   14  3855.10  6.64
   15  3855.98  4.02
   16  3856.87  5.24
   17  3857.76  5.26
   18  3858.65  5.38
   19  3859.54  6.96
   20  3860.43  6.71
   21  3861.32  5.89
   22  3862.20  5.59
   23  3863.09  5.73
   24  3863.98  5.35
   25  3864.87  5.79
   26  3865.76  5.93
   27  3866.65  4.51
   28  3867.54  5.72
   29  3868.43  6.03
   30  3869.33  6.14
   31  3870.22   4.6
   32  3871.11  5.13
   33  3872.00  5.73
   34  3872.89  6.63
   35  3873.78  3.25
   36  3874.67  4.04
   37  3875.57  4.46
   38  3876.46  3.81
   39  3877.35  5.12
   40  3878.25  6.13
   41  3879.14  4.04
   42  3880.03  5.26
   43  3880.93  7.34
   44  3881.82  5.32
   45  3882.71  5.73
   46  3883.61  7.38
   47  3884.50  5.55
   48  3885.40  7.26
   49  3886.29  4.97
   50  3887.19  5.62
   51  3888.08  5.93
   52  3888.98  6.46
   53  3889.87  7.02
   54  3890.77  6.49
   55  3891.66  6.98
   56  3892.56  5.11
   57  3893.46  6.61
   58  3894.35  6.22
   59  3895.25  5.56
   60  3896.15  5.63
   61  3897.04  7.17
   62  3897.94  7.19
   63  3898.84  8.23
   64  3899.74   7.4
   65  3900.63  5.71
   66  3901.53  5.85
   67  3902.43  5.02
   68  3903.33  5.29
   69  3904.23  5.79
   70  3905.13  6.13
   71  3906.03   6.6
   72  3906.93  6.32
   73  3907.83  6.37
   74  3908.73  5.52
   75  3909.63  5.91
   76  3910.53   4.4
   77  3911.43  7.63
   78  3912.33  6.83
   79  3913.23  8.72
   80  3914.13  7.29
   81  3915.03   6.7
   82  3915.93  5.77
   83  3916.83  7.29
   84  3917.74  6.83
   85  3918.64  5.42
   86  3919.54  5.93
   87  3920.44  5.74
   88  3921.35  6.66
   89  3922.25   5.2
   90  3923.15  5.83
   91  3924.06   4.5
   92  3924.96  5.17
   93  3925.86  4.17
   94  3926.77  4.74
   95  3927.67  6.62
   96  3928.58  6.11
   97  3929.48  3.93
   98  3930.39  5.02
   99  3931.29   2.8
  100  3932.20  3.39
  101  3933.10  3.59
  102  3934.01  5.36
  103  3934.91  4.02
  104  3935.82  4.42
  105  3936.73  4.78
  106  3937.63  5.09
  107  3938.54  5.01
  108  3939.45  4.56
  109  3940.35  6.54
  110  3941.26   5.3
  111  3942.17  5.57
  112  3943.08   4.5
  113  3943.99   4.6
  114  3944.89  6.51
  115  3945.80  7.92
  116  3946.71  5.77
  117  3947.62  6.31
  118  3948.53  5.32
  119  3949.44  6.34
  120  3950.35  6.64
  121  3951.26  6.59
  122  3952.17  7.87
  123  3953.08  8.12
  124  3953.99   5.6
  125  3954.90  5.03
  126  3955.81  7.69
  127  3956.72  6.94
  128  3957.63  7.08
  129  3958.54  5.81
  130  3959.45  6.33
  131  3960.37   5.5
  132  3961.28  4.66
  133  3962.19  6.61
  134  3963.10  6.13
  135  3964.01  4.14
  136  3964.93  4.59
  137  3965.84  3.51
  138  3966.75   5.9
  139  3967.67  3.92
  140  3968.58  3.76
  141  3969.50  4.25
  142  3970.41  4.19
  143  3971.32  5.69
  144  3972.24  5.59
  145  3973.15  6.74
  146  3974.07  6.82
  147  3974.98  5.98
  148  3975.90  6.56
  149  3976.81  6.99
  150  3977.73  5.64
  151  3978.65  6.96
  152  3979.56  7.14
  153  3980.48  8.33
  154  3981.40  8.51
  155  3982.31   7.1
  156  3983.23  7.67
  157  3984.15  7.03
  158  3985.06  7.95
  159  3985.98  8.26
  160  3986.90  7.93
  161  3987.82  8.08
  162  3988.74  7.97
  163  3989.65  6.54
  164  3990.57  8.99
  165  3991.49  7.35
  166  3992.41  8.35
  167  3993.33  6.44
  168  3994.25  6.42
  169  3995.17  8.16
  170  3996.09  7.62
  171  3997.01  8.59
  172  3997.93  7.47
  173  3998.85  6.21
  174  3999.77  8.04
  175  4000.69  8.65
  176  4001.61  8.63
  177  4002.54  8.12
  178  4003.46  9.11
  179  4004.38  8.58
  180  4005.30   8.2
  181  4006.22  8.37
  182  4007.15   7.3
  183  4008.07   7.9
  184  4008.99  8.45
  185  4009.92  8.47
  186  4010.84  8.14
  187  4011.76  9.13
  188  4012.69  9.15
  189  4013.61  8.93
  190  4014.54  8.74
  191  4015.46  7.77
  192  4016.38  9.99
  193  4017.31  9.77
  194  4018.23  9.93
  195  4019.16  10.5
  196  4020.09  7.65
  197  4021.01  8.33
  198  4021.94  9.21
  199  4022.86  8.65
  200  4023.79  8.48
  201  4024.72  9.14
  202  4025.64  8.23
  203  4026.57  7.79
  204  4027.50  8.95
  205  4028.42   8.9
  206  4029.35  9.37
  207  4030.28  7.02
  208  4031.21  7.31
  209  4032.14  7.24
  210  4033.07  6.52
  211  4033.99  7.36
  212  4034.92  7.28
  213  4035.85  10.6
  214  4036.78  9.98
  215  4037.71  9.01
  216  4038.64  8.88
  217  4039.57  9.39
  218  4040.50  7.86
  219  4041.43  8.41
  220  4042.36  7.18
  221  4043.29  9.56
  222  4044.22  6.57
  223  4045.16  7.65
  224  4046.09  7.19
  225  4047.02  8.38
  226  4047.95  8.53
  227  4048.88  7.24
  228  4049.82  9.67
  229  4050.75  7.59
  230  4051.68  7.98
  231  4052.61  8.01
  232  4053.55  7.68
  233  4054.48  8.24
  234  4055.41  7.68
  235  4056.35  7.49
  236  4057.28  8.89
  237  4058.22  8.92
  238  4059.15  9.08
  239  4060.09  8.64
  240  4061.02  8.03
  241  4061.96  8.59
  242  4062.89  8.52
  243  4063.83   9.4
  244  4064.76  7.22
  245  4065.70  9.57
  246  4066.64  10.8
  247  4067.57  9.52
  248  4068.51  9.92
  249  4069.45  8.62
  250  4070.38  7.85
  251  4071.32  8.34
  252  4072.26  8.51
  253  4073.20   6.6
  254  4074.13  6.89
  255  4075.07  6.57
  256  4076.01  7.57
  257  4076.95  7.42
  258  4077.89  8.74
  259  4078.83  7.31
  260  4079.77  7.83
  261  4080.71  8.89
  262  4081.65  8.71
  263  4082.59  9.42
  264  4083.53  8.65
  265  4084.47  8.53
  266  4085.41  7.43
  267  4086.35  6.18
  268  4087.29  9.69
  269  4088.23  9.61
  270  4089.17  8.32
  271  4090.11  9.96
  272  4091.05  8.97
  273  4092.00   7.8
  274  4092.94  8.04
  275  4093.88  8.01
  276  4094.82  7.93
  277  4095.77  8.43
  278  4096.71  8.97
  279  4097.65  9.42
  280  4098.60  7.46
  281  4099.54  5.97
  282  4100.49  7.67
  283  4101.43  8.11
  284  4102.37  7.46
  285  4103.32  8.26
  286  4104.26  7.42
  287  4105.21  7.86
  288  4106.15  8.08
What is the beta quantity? -5.0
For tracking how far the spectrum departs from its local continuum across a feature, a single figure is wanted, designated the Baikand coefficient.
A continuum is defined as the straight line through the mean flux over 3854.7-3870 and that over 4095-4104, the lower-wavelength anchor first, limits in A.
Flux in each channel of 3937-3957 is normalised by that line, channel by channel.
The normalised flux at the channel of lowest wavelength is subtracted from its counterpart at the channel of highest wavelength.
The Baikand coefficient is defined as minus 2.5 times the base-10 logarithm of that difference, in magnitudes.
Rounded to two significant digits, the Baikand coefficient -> 1.5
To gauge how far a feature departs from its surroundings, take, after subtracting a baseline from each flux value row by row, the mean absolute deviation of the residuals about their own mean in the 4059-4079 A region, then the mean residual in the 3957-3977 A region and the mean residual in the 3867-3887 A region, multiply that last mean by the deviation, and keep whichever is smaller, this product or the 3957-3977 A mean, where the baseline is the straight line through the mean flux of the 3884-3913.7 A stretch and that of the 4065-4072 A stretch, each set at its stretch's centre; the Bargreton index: -2.0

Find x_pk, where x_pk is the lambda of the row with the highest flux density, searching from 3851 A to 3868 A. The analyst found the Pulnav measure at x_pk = 3852.43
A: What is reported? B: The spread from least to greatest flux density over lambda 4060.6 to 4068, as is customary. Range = 3.6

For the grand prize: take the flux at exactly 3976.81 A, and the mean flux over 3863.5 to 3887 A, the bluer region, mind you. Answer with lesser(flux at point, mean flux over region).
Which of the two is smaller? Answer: 5.4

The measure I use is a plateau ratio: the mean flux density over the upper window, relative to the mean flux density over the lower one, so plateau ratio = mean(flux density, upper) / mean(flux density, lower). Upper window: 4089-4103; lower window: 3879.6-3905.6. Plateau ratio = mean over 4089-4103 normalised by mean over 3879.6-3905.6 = 1.31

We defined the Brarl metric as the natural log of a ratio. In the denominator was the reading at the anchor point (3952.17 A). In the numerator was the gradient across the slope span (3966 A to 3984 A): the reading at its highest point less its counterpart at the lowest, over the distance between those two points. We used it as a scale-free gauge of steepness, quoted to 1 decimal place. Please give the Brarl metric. -4.3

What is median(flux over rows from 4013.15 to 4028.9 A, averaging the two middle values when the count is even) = 8.9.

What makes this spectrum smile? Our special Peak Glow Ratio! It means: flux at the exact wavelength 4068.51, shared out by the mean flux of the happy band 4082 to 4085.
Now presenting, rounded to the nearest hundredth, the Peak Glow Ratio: 1.12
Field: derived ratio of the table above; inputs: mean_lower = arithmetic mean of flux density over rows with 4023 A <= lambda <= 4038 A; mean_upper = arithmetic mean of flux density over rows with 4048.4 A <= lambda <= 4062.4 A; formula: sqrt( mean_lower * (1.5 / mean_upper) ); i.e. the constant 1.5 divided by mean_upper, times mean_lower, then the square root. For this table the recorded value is 1.230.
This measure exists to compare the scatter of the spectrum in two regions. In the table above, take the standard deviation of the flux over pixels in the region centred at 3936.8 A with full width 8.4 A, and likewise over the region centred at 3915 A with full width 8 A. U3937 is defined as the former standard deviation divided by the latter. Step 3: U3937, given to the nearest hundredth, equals 0.87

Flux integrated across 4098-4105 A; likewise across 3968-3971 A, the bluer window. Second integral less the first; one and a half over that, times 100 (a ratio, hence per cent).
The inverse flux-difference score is -4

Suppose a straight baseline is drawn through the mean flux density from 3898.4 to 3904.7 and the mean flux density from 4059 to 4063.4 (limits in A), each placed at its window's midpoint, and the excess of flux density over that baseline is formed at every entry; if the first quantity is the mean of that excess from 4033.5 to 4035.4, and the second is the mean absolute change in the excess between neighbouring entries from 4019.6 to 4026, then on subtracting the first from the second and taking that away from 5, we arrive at 3.5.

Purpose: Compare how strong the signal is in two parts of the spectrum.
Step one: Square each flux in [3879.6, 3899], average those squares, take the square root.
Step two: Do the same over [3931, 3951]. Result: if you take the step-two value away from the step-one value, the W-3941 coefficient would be 1.0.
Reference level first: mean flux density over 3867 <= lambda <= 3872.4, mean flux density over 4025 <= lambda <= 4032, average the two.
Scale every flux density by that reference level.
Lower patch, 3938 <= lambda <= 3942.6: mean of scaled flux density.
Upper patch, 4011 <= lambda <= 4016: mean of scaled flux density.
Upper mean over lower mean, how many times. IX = 1.62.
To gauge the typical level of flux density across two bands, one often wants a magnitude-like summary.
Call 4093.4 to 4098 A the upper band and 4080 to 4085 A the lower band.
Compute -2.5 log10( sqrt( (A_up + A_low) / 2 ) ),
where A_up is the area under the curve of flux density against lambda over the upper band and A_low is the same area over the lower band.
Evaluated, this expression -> -2.02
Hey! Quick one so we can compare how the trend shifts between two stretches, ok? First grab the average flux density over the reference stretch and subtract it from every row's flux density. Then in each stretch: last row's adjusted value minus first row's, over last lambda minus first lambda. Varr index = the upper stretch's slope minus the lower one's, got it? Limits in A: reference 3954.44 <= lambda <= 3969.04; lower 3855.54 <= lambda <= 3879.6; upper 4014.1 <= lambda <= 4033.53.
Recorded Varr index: -0.12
